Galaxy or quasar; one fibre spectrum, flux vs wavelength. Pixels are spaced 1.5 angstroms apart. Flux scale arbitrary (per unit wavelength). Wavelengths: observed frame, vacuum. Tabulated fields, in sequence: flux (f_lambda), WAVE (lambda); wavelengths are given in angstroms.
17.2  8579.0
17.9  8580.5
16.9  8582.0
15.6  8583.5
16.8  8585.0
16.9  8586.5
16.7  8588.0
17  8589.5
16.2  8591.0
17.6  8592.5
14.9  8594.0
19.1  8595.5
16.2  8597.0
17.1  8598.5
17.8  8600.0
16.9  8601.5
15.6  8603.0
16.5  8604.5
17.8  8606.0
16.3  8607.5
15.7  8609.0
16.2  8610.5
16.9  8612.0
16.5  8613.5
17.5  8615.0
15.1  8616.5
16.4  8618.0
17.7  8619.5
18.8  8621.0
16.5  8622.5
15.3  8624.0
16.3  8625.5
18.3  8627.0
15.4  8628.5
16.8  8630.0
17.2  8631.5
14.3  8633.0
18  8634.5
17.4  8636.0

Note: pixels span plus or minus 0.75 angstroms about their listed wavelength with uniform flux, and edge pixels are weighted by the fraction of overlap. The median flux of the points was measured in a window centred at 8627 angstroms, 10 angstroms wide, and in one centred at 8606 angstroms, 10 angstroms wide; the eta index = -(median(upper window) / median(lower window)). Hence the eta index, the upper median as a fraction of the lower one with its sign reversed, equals -1.01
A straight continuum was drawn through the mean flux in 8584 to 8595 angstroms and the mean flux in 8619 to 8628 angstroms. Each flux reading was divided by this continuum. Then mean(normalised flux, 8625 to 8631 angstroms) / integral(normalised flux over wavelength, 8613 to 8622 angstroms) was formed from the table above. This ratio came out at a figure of 0.11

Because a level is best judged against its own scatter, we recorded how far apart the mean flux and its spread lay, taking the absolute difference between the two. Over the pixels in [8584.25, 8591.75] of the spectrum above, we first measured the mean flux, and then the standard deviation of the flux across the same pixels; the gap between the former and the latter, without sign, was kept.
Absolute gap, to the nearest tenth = 16.4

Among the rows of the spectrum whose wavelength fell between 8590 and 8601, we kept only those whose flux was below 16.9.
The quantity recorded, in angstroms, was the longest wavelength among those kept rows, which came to 8597.0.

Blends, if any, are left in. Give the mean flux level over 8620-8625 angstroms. 16.9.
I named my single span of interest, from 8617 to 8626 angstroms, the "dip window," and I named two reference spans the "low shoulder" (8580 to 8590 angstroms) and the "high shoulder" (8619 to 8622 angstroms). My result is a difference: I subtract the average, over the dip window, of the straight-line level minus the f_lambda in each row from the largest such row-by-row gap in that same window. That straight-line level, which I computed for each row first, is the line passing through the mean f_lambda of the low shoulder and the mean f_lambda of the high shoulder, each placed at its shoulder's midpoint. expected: 1.6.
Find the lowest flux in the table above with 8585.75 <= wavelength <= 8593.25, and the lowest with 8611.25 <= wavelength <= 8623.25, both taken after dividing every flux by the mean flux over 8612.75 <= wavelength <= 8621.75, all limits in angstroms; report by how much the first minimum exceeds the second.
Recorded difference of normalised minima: 0.065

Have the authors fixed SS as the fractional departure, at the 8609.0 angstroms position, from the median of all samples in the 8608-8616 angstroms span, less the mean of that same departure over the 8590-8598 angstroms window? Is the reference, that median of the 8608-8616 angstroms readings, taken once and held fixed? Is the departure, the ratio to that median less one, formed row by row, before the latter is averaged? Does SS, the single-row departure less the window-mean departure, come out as -0.07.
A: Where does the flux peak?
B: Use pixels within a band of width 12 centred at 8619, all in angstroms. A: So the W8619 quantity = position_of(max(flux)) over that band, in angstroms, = 8621.0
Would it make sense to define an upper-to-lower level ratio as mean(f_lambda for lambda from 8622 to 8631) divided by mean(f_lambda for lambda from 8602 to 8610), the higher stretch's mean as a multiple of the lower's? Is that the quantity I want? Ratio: 1.00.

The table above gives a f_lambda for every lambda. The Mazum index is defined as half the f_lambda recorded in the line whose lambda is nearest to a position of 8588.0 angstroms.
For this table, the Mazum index 8.35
